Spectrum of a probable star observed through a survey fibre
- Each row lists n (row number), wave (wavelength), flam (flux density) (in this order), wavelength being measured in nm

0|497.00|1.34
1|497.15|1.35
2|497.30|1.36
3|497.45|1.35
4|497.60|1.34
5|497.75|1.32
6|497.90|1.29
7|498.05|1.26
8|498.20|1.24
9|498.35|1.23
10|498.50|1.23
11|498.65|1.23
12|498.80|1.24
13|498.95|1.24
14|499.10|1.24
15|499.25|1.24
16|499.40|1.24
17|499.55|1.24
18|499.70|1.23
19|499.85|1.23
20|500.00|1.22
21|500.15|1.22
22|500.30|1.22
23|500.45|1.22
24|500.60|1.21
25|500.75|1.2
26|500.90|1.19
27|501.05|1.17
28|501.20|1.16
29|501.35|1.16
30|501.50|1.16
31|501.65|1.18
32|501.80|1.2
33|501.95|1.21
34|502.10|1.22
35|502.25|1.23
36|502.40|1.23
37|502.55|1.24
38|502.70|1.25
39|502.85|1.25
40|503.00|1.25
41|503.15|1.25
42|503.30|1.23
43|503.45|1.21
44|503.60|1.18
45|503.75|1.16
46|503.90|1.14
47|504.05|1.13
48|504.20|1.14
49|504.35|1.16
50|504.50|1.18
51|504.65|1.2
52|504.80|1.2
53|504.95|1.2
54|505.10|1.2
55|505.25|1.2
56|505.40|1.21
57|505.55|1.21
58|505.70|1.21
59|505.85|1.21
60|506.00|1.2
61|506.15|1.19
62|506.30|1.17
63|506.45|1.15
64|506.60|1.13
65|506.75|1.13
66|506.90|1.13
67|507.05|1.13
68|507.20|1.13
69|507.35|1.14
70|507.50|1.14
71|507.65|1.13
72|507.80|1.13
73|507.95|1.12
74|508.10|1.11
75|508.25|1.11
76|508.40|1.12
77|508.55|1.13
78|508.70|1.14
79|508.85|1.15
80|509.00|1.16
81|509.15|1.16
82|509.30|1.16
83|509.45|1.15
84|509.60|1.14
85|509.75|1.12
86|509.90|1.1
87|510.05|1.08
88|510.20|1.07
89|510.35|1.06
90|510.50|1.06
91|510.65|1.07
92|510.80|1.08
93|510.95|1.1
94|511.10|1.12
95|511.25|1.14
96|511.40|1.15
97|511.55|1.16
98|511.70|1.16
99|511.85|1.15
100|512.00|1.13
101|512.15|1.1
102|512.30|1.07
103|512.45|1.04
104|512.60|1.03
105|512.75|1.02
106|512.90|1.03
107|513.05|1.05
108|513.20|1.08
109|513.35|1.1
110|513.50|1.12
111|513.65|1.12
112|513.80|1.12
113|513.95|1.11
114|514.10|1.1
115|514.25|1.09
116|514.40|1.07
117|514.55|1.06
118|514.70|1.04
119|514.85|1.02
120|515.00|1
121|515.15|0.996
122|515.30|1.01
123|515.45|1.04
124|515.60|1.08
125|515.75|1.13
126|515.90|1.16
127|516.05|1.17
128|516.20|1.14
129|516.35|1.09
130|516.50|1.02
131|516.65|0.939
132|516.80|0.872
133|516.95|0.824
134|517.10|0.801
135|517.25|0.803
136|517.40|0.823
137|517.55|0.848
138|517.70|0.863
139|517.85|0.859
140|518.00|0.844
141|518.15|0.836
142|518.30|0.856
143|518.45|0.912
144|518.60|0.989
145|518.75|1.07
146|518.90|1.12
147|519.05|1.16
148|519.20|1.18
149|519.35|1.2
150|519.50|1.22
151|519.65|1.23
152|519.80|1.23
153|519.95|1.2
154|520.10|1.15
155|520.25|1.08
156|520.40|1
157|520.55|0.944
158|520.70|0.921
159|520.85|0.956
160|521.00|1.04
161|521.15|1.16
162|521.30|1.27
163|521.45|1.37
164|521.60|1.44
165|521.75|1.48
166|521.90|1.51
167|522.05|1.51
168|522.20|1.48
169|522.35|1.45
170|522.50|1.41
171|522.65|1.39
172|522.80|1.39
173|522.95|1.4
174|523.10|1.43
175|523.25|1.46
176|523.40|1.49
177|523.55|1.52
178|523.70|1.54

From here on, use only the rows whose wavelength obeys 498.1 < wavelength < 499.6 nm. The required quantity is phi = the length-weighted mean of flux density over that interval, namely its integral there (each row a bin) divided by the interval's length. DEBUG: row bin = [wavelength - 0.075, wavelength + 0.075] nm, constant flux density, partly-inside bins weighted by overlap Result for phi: 1.24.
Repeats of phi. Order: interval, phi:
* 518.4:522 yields 1.16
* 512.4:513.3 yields 1.04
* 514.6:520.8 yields 1.02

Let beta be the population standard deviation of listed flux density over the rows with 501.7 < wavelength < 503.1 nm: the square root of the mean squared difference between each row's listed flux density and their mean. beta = 0.017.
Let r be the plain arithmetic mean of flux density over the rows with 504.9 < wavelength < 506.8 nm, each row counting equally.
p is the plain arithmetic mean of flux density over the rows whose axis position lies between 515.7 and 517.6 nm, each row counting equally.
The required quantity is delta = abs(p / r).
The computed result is 0.82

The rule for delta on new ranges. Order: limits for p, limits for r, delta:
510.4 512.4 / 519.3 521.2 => 1.01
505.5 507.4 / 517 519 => 1.30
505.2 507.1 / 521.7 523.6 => 0.81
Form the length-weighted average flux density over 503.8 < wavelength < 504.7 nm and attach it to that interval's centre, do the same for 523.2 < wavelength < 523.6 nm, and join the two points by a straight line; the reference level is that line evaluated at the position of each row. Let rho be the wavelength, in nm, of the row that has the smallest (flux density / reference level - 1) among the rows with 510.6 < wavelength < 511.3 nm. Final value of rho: 510.65 nm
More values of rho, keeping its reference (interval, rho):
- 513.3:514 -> 513.35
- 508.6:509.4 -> 508.70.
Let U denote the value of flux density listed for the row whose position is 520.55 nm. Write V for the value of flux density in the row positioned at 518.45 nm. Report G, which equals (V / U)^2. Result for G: 0.93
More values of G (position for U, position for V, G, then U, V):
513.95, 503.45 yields 1.19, 1.11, 1.21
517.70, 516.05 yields 1.84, 0.863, 1.17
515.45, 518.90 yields 1.16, 1.04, 1.12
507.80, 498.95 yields 1.20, 1.13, 1.24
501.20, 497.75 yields 1.29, 1.16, 1.32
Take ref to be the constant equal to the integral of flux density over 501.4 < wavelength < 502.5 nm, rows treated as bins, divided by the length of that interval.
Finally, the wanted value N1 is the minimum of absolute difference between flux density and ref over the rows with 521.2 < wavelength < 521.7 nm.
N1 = 0.07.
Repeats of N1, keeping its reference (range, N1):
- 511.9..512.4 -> 0.07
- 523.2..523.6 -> 0.26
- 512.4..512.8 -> 0.16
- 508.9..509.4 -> 0.04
